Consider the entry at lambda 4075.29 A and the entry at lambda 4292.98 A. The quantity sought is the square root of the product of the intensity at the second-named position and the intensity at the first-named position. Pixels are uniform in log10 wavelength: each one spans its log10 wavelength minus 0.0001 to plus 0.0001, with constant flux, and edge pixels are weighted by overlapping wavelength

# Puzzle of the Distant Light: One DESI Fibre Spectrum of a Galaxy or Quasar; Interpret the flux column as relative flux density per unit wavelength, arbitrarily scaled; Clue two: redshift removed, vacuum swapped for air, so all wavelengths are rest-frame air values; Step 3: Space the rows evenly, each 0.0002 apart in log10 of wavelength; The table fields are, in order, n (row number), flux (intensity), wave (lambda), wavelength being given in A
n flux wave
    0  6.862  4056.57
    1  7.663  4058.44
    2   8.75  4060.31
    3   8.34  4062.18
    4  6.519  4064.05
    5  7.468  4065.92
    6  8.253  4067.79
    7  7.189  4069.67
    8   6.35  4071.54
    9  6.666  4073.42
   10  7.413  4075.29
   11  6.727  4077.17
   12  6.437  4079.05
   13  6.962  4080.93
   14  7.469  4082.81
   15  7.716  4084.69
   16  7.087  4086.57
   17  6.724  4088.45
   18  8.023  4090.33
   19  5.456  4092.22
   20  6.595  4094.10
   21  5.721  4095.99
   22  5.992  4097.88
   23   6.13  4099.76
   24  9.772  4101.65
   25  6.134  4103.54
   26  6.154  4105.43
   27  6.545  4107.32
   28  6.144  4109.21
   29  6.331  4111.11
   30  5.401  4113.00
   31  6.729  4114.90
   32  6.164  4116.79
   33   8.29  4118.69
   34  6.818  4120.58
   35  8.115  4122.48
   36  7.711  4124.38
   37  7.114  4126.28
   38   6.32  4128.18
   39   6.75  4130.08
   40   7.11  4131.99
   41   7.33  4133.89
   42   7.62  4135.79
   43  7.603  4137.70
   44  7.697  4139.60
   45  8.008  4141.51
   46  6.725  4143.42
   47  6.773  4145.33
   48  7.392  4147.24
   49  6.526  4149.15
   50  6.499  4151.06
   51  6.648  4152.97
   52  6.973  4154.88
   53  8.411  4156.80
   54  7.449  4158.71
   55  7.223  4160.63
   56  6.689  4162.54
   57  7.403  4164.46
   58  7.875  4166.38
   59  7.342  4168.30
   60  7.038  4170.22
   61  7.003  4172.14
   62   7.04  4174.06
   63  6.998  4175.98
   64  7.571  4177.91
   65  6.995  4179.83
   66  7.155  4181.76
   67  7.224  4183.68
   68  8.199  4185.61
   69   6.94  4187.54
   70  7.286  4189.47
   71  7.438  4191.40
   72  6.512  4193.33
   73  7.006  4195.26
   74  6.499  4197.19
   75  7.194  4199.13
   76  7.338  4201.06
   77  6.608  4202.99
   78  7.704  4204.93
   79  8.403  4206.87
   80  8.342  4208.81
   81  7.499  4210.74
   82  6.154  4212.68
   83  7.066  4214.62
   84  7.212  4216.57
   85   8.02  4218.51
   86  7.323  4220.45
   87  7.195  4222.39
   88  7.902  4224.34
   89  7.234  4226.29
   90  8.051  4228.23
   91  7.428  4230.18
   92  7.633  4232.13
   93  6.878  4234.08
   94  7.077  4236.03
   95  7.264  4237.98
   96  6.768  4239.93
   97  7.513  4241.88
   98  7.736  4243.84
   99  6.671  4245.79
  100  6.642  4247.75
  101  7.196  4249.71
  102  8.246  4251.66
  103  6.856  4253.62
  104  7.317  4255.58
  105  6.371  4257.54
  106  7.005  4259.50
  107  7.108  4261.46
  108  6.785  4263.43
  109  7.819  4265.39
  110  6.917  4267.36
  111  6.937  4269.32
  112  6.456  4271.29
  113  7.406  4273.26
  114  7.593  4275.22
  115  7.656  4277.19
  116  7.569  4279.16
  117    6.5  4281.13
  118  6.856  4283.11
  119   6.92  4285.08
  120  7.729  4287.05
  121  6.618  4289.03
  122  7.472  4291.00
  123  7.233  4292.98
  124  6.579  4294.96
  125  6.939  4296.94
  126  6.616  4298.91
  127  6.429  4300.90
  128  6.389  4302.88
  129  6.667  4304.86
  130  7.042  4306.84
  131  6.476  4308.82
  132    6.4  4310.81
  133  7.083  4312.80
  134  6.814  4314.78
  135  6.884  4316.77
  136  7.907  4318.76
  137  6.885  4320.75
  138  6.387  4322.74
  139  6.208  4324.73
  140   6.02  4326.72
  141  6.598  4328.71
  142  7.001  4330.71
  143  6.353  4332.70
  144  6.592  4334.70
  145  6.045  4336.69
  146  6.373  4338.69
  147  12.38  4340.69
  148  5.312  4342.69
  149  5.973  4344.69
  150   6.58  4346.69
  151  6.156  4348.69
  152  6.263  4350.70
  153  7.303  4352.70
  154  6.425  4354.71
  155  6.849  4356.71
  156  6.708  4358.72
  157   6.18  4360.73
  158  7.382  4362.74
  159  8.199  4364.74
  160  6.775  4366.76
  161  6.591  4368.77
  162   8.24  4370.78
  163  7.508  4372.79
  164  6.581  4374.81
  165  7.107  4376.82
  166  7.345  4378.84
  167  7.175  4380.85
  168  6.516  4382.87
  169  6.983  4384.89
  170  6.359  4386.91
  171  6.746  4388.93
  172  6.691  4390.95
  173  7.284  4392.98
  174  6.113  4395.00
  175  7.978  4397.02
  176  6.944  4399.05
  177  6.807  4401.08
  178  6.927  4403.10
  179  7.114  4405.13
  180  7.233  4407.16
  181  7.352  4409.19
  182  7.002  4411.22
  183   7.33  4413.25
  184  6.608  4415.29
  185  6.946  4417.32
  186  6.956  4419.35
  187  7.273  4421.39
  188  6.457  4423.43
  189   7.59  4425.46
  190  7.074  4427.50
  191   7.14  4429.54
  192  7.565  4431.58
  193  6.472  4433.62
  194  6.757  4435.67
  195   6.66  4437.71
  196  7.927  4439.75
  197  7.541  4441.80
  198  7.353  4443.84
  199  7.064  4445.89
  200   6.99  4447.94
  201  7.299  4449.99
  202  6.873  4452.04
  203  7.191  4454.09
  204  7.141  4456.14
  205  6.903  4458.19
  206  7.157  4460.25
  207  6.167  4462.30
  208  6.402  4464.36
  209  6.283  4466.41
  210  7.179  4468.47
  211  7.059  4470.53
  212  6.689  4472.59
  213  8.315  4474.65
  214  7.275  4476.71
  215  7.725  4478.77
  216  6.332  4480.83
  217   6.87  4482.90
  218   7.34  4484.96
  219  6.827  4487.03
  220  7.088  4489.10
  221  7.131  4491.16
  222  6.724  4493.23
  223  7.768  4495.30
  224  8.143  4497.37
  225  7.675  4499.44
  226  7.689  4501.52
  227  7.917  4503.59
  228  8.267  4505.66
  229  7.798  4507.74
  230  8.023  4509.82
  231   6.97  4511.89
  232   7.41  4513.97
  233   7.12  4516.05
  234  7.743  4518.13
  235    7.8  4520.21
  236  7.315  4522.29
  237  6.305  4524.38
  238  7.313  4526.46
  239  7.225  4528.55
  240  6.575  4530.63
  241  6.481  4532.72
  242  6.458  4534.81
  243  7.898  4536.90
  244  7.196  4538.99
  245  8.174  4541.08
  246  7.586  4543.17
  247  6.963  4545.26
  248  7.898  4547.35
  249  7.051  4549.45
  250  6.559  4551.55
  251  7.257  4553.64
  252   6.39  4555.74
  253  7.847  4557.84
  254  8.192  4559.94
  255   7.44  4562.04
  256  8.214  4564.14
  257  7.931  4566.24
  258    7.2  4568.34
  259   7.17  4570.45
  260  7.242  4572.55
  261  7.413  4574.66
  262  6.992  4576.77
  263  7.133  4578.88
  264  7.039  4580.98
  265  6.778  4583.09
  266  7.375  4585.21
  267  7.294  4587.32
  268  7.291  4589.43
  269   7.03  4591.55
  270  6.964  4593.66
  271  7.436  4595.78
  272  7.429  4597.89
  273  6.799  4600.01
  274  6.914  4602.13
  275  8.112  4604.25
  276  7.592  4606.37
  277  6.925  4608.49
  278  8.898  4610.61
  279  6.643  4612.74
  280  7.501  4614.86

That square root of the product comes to 7.32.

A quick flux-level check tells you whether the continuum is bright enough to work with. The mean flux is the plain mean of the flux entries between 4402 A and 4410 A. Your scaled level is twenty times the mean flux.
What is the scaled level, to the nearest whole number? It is 143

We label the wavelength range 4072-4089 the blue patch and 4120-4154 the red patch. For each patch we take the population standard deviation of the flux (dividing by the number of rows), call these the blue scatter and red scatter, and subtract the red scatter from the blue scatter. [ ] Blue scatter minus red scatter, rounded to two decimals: -0.13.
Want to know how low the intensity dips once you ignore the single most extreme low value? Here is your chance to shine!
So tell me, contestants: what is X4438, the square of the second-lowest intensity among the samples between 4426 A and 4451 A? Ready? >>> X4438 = 44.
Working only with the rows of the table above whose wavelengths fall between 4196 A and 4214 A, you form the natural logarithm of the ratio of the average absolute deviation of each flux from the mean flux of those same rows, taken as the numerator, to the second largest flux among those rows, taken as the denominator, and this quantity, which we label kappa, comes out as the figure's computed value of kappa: -2.61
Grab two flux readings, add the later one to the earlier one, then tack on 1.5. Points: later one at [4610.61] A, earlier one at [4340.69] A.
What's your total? 22.8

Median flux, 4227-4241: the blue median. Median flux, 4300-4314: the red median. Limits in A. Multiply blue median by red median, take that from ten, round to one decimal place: -37.0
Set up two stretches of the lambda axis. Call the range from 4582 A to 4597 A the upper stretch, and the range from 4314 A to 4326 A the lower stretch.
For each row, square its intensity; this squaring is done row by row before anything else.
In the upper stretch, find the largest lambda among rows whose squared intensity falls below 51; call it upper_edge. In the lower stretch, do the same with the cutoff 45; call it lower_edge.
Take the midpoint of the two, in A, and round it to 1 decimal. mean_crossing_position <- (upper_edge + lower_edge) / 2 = 4459.2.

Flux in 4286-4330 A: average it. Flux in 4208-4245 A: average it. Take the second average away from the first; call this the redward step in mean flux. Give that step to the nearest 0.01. -0.59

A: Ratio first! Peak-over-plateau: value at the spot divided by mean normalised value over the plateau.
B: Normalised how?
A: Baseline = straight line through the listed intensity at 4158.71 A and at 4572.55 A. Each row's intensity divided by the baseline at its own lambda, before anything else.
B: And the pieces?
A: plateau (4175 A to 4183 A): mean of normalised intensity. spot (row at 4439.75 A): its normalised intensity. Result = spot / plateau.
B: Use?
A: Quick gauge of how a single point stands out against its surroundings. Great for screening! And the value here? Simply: 1.12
